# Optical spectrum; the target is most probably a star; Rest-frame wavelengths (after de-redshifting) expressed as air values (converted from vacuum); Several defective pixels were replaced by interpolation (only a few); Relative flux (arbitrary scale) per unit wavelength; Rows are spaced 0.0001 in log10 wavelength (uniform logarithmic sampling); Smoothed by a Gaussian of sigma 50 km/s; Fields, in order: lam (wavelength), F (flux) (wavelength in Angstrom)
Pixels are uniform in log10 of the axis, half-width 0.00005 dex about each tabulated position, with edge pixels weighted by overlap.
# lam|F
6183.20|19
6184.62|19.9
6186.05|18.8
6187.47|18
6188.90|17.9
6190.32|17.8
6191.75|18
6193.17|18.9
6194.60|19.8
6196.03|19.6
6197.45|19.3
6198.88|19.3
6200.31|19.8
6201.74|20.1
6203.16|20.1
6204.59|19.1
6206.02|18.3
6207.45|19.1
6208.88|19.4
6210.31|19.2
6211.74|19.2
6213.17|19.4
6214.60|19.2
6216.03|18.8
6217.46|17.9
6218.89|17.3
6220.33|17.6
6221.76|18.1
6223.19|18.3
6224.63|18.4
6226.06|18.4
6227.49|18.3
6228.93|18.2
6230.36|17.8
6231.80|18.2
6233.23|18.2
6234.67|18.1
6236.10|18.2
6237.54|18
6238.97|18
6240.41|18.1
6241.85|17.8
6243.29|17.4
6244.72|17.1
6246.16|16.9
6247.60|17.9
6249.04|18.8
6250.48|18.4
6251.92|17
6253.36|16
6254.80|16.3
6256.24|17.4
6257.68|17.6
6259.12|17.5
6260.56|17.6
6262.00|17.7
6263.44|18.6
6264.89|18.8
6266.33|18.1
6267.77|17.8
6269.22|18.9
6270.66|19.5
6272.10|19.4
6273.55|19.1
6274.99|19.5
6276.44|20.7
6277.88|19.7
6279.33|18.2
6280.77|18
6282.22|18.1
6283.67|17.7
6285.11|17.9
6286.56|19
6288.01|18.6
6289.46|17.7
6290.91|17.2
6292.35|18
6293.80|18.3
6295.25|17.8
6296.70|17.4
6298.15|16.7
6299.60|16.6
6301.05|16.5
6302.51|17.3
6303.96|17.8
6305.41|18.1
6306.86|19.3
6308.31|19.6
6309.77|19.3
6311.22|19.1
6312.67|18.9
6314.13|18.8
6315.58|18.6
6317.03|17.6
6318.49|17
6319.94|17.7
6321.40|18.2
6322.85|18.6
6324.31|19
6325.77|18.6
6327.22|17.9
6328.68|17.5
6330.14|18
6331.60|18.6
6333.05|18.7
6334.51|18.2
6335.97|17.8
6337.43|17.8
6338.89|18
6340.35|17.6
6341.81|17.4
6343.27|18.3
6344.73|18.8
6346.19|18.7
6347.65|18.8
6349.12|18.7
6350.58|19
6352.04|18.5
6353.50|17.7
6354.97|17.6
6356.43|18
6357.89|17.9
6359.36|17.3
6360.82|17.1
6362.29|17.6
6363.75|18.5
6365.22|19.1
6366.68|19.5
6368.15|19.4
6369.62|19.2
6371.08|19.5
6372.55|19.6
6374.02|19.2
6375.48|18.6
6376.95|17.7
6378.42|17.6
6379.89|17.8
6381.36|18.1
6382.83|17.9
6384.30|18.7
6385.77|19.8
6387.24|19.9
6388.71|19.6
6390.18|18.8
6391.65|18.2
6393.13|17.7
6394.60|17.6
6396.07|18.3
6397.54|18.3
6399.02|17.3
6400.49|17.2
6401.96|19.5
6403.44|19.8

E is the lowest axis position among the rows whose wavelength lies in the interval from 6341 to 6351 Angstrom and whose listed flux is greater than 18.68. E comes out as 6344.73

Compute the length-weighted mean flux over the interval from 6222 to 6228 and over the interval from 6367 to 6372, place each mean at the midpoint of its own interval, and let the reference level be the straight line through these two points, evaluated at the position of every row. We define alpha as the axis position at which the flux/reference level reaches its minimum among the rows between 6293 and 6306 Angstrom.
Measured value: 6301.05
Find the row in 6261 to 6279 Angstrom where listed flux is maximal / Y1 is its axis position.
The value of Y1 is 6276.44 Angstrom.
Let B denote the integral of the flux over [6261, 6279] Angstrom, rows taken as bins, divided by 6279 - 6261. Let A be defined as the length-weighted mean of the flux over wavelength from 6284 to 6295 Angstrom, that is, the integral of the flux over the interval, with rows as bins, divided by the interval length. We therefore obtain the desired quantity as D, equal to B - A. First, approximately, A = 18.1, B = 18.9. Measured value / 0.86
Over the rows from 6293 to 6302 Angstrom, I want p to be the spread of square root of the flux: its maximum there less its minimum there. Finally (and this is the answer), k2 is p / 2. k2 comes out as 0.11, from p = 0.216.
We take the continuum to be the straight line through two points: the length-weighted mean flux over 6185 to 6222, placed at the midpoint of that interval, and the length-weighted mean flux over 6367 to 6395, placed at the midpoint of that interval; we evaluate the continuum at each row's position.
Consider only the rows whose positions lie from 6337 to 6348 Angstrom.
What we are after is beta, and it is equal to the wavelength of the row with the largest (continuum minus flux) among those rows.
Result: 6341.81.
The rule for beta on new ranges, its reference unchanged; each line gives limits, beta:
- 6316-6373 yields 6318.49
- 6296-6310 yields 6301.05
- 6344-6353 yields 6352.04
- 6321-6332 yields 6328.68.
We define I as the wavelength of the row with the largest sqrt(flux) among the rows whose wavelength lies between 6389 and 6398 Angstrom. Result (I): 6390.18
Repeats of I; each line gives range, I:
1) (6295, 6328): 6308.31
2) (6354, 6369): 6366.68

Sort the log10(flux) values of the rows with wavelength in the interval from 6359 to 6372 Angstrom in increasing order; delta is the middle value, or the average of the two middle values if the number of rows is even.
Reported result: 1.28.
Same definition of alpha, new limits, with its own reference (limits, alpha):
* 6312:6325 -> 6318.49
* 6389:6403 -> 6400.49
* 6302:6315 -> 6302.51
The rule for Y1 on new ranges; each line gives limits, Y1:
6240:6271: 6270.66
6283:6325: 6308.31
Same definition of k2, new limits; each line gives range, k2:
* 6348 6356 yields 0.08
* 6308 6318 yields 0.12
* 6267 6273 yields 0.10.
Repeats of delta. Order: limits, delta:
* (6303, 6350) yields 1.27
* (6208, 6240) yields 1.26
